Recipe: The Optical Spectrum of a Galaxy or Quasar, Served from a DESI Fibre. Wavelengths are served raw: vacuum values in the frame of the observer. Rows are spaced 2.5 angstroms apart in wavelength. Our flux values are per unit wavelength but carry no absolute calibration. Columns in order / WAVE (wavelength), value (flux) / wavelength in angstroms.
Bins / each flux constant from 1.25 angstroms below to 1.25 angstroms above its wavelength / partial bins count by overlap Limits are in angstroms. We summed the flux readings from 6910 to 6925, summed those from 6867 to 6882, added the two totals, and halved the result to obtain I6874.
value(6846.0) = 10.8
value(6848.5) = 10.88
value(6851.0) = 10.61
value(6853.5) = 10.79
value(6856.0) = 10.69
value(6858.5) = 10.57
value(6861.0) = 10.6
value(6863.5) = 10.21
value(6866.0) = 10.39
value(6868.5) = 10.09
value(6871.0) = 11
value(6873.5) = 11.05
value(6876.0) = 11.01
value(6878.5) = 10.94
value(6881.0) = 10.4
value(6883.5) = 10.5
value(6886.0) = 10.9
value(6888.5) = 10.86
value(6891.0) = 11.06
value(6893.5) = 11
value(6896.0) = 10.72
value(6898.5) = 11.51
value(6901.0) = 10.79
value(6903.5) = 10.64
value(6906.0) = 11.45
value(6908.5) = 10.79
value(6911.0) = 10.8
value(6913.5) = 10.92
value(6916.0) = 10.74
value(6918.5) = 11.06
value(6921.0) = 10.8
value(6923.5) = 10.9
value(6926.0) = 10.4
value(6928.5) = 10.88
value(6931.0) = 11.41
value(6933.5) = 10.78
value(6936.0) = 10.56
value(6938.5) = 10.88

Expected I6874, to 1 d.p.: 64.9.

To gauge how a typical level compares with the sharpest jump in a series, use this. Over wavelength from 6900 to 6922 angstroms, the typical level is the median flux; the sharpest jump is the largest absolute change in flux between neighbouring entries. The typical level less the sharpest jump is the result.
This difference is 10.0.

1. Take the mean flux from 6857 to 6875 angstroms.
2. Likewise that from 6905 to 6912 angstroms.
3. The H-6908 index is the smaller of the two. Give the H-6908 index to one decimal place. 10.6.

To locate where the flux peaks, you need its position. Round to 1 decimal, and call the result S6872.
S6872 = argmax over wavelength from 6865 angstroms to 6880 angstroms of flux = 6873.5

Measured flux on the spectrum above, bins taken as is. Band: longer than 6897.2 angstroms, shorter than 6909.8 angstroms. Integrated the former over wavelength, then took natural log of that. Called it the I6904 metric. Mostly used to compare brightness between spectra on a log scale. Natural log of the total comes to 4.93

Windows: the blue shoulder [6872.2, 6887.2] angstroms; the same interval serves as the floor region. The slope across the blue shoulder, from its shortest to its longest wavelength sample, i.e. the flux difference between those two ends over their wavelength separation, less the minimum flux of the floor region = -10.4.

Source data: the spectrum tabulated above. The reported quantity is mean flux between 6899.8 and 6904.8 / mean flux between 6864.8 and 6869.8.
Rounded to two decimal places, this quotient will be 1.05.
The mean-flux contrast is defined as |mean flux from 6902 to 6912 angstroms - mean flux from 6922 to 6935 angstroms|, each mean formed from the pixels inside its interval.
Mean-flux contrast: 0.05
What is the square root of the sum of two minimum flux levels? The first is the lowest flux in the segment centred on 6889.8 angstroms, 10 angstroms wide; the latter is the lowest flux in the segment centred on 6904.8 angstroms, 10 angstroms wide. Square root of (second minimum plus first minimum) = 4.64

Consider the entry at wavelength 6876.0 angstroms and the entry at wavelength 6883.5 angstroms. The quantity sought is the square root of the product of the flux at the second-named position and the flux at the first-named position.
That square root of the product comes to 10.8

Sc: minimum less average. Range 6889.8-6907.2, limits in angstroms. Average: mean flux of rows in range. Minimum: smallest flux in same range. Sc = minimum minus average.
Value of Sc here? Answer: -0.38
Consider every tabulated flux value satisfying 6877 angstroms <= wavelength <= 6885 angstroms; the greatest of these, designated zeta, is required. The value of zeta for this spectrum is 10.94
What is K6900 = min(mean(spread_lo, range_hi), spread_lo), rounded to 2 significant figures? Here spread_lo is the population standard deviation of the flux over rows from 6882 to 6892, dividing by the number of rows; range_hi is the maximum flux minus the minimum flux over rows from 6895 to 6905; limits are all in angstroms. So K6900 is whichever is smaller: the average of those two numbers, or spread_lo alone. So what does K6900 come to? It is 0.20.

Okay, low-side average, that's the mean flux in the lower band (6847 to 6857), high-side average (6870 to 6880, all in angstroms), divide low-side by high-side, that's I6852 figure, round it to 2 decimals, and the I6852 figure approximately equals 0.98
